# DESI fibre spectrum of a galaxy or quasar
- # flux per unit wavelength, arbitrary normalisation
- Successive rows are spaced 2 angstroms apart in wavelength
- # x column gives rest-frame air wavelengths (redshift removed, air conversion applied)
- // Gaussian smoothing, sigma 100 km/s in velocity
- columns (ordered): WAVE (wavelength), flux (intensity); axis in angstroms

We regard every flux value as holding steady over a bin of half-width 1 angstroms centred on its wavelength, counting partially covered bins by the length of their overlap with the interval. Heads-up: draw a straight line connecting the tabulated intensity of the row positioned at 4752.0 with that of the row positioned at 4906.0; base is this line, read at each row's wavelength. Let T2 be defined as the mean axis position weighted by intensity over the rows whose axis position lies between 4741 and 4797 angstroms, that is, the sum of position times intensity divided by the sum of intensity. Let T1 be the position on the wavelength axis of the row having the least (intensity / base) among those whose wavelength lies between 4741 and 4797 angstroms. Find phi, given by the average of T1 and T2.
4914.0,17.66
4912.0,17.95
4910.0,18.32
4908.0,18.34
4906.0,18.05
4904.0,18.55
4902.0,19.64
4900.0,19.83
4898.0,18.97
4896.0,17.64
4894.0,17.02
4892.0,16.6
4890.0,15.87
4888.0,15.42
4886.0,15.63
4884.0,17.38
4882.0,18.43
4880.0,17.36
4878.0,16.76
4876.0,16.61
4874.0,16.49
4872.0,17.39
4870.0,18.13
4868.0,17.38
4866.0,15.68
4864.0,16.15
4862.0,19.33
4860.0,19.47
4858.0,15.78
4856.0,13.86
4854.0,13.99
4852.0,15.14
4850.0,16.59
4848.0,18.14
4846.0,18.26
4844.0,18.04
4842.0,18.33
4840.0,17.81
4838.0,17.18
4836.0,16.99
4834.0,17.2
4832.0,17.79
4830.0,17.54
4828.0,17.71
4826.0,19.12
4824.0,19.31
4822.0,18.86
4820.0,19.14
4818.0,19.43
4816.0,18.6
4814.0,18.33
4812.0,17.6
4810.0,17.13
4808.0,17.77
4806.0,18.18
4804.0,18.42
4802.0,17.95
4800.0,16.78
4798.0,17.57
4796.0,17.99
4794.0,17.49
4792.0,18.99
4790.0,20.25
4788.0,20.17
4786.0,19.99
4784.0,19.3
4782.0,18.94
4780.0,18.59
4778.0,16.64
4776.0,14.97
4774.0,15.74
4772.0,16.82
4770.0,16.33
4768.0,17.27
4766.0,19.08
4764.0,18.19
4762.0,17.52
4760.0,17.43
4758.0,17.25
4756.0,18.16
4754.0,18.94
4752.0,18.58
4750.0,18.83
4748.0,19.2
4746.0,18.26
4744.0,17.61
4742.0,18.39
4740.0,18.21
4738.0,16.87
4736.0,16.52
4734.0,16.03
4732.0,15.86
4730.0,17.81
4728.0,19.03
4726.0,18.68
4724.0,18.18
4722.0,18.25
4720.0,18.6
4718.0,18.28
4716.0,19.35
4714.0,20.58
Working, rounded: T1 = 4776.0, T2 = 4769.1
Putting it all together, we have 4772.6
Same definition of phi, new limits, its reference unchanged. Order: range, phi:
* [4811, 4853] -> 4841.8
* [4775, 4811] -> 4784.5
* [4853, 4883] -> 4862.2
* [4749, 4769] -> 4758.5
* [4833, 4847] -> 4838.1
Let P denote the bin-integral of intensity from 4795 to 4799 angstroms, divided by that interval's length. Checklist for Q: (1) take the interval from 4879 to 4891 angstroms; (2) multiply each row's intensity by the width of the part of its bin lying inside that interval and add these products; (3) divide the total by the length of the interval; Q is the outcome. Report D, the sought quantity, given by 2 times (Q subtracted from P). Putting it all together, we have 2.20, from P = 17.8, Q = 16.7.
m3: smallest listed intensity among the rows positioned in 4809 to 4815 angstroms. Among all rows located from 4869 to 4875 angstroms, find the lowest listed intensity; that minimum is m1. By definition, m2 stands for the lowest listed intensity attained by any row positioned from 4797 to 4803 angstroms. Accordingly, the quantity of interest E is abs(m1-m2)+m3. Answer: 17.4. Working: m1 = 16.49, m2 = 16.78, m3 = 17.13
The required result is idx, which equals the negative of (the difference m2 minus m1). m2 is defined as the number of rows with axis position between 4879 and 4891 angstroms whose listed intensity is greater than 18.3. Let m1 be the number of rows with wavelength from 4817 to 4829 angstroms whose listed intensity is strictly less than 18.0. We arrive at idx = 0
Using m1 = 1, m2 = 1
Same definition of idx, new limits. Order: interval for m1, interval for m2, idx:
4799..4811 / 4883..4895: 4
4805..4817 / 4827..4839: 3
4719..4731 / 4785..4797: -3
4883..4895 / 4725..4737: 4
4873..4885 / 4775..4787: 1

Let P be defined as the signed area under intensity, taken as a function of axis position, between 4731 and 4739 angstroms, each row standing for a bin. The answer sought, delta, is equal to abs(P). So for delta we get 131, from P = 131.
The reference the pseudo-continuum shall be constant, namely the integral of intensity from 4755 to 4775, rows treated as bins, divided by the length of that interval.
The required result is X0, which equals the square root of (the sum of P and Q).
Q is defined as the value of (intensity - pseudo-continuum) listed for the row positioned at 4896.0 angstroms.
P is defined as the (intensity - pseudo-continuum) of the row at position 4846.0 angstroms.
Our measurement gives 1.1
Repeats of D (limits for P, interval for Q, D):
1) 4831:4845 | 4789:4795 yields -2.58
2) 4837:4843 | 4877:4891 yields 2.16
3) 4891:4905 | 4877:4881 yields 2.52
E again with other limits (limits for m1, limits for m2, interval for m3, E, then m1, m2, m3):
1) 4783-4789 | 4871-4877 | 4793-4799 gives 20.3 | 19.3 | 16.49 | 17.49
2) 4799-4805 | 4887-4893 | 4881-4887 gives 17.0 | 16.78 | 15.42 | 15.63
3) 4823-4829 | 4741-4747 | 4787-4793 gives 19.1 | 17.71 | 17.61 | 18.99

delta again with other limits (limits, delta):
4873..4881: 134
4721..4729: 148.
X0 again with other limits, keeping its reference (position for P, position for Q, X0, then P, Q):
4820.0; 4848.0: 1.6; 1.8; 0.8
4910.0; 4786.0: 1.9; 0.9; 2.6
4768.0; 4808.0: 0.5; -0.1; 0.4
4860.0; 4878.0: 1.2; 2.1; -0.6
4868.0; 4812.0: 0.5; 0.0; 0.2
